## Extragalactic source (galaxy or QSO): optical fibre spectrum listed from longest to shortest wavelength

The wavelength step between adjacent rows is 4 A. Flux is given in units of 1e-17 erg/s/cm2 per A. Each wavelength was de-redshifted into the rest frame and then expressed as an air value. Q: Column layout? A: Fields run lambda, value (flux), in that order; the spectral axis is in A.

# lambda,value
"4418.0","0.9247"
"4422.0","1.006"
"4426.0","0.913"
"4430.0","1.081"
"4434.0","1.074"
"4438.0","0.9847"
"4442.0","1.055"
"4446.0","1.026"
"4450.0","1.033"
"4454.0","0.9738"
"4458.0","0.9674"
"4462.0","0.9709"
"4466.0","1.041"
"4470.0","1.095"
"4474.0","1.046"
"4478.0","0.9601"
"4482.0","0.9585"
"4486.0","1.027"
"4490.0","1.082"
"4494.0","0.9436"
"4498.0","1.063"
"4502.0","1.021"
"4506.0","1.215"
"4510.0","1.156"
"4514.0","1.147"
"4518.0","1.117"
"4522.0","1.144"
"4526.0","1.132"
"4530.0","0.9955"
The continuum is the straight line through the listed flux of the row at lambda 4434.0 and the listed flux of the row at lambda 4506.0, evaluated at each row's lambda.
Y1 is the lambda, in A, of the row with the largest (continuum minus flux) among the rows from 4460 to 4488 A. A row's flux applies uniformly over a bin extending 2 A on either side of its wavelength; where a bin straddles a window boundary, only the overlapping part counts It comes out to 4482.0 A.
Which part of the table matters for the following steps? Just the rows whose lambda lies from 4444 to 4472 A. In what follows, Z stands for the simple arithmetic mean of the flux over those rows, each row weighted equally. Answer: 1.02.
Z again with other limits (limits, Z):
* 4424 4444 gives 1.02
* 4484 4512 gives 1.07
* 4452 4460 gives 0.97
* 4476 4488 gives 0.98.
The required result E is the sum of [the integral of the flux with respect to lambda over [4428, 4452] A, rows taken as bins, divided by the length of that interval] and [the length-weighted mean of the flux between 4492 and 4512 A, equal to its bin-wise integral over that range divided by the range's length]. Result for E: 2.12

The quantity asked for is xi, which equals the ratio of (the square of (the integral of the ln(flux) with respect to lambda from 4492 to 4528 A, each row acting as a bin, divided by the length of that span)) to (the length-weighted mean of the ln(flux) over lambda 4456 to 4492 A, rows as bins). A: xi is 0.6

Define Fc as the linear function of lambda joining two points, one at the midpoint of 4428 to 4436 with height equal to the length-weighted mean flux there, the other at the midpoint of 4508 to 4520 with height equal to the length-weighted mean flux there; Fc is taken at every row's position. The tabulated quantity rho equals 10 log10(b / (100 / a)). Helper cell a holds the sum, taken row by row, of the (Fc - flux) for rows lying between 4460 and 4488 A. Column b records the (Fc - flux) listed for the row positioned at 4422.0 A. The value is -34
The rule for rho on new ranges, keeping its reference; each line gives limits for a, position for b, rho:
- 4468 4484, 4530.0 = -32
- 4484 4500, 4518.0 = -40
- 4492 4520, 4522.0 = -52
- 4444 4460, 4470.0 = -44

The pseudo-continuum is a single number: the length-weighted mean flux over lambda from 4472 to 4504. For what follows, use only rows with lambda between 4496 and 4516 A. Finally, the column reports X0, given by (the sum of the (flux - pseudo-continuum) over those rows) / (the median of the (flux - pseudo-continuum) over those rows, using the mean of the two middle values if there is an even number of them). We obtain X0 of 4.0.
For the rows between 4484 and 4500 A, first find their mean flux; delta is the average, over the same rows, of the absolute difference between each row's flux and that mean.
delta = 0.044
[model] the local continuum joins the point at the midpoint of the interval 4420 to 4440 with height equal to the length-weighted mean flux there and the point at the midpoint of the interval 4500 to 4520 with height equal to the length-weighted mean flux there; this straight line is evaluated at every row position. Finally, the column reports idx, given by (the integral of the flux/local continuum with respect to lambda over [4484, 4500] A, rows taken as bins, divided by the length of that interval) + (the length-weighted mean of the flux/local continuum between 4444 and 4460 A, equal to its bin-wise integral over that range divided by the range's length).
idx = 1.89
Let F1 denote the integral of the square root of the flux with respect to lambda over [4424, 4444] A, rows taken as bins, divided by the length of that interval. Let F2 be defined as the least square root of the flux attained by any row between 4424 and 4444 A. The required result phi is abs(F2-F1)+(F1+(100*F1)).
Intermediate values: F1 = 1.01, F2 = 0.96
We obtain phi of 102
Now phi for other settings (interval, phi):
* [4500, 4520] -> 107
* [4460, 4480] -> 102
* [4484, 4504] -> 102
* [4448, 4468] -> 101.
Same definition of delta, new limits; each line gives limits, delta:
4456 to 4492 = 0.046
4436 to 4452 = 0.020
